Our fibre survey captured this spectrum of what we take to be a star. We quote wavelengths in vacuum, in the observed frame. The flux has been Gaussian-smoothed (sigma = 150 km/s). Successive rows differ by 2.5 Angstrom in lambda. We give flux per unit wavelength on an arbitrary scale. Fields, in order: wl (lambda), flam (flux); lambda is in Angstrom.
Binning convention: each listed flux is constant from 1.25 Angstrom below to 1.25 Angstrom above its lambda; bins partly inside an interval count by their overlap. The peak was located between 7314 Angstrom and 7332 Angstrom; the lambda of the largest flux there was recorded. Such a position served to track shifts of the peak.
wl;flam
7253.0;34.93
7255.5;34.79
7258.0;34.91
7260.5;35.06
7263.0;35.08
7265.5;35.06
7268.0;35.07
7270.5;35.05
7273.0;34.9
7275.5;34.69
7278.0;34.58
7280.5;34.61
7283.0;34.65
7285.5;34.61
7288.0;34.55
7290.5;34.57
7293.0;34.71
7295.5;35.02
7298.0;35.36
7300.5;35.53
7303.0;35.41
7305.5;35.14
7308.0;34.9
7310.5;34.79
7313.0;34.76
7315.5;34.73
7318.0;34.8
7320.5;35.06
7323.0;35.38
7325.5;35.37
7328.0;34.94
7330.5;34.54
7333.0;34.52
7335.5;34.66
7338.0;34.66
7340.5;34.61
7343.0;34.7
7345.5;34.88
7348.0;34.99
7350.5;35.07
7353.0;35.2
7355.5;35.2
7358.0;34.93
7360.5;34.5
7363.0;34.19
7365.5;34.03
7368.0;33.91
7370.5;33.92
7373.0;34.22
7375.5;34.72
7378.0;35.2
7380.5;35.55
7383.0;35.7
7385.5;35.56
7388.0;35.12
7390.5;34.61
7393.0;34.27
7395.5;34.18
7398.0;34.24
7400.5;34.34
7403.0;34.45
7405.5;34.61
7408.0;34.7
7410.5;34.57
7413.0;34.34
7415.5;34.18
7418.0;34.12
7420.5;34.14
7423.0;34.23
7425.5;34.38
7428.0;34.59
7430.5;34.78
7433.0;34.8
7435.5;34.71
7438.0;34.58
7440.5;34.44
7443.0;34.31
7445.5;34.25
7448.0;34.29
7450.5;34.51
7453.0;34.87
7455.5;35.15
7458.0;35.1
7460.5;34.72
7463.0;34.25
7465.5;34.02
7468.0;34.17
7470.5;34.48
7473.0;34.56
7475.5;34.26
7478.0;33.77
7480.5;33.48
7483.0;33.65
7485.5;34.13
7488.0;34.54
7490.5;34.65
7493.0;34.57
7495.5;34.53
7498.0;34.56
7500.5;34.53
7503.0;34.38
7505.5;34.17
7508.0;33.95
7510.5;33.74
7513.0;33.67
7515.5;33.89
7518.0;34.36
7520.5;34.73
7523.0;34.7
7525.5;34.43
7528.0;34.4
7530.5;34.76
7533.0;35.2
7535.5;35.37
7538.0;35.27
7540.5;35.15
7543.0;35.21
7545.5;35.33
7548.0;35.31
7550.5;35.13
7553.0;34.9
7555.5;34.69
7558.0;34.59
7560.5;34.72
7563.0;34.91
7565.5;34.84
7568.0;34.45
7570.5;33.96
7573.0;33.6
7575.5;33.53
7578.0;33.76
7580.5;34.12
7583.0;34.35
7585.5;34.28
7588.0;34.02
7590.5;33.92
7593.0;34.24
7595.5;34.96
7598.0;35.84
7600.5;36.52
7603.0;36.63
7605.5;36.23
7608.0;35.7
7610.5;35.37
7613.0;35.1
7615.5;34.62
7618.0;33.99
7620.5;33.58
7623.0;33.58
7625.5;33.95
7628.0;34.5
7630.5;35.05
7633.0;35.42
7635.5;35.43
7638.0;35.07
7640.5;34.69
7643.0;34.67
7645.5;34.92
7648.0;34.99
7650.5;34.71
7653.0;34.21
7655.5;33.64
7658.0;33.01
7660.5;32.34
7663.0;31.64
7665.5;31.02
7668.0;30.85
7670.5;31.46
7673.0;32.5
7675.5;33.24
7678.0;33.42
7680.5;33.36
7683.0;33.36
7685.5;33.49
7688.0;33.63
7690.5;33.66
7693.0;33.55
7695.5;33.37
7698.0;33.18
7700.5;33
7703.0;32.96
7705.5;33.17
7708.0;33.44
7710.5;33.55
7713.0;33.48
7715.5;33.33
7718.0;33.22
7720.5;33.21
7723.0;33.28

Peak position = 7323.0 Angstrom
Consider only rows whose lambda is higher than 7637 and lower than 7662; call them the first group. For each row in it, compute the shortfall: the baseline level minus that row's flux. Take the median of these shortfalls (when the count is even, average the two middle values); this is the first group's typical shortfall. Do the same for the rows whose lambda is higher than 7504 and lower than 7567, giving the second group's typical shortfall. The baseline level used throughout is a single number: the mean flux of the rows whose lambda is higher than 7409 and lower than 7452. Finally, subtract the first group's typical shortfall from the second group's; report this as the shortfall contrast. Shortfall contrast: -0.05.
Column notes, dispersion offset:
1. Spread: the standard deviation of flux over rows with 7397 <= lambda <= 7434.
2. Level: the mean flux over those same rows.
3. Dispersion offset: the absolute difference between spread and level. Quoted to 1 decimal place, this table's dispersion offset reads 34.2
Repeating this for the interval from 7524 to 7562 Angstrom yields 34.6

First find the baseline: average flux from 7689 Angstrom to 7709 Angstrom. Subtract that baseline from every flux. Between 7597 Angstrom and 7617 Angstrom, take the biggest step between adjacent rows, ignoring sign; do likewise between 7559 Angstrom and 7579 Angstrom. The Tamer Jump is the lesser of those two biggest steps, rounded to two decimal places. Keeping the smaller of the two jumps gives 0.49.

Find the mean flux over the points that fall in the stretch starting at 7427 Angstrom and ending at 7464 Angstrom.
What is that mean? 34.6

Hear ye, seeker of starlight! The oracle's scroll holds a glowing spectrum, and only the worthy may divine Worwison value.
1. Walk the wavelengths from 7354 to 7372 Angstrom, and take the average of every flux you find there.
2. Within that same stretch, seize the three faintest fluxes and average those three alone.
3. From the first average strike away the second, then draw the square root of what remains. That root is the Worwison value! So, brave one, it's 0.66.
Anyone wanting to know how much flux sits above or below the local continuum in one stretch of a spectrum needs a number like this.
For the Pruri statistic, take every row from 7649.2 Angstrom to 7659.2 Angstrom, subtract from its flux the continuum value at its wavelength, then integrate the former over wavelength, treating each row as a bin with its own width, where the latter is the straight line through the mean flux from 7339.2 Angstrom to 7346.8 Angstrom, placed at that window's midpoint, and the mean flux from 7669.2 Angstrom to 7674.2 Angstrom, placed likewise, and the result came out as 18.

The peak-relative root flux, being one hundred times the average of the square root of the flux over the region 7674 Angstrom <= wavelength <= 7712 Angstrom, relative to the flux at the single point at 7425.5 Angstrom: 16.8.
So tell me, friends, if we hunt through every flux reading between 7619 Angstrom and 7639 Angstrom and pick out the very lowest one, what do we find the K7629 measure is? 33.58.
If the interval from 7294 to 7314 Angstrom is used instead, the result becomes 34.76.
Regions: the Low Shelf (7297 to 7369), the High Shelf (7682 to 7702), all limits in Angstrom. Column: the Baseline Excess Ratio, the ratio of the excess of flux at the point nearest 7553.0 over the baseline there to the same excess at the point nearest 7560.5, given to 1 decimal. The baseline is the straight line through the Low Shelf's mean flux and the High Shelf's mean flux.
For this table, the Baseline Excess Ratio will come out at 1.2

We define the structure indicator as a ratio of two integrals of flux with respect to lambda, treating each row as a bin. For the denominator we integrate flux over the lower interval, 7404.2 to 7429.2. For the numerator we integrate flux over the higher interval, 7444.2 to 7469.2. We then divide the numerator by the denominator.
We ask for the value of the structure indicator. 1.00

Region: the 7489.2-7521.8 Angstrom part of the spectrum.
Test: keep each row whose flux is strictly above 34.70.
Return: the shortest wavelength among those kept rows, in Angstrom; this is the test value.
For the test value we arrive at 7520.5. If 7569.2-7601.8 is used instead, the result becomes 7595.5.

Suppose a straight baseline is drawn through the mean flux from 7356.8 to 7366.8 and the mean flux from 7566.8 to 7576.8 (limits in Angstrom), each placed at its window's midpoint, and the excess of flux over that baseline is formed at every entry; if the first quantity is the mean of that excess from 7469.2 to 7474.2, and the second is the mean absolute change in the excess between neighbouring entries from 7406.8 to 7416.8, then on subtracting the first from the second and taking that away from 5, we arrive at 5.2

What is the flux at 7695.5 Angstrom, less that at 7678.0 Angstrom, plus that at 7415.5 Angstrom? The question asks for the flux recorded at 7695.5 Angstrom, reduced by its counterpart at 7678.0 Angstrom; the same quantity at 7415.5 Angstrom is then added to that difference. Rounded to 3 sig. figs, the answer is 34.1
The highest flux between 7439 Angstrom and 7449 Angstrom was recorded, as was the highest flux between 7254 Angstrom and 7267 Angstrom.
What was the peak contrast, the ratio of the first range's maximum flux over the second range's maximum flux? 0.982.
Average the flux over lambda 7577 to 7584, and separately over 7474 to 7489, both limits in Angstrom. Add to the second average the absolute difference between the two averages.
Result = 34.1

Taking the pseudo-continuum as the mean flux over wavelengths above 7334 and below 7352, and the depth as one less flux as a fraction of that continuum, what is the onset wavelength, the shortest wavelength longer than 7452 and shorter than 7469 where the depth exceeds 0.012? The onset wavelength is 7463.0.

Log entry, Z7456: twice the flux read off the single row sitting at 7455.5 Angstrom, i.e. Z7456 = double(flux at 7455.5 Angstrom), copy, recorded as 70.3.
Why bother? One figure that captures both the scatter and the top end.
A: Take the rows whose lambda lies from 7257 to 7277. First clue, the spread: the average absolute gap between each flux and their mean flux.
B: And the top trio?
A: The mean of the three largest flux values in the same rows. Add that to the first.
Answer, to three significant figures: 35.2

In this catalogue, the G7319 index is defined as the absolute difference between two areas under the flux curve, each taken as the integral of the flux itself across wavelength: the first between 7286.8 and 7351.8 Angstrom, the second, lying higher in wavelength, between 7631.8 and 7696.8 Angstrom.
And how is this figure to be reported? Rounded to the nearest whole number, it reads 90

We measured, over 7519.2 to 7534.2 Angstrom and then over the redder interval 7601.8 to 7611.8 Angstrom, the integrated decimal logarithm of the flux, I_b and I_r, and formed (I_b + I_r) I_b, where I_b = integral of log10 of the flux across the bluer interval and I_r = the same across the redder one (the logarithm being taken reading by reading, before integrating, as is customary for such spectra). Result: 893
